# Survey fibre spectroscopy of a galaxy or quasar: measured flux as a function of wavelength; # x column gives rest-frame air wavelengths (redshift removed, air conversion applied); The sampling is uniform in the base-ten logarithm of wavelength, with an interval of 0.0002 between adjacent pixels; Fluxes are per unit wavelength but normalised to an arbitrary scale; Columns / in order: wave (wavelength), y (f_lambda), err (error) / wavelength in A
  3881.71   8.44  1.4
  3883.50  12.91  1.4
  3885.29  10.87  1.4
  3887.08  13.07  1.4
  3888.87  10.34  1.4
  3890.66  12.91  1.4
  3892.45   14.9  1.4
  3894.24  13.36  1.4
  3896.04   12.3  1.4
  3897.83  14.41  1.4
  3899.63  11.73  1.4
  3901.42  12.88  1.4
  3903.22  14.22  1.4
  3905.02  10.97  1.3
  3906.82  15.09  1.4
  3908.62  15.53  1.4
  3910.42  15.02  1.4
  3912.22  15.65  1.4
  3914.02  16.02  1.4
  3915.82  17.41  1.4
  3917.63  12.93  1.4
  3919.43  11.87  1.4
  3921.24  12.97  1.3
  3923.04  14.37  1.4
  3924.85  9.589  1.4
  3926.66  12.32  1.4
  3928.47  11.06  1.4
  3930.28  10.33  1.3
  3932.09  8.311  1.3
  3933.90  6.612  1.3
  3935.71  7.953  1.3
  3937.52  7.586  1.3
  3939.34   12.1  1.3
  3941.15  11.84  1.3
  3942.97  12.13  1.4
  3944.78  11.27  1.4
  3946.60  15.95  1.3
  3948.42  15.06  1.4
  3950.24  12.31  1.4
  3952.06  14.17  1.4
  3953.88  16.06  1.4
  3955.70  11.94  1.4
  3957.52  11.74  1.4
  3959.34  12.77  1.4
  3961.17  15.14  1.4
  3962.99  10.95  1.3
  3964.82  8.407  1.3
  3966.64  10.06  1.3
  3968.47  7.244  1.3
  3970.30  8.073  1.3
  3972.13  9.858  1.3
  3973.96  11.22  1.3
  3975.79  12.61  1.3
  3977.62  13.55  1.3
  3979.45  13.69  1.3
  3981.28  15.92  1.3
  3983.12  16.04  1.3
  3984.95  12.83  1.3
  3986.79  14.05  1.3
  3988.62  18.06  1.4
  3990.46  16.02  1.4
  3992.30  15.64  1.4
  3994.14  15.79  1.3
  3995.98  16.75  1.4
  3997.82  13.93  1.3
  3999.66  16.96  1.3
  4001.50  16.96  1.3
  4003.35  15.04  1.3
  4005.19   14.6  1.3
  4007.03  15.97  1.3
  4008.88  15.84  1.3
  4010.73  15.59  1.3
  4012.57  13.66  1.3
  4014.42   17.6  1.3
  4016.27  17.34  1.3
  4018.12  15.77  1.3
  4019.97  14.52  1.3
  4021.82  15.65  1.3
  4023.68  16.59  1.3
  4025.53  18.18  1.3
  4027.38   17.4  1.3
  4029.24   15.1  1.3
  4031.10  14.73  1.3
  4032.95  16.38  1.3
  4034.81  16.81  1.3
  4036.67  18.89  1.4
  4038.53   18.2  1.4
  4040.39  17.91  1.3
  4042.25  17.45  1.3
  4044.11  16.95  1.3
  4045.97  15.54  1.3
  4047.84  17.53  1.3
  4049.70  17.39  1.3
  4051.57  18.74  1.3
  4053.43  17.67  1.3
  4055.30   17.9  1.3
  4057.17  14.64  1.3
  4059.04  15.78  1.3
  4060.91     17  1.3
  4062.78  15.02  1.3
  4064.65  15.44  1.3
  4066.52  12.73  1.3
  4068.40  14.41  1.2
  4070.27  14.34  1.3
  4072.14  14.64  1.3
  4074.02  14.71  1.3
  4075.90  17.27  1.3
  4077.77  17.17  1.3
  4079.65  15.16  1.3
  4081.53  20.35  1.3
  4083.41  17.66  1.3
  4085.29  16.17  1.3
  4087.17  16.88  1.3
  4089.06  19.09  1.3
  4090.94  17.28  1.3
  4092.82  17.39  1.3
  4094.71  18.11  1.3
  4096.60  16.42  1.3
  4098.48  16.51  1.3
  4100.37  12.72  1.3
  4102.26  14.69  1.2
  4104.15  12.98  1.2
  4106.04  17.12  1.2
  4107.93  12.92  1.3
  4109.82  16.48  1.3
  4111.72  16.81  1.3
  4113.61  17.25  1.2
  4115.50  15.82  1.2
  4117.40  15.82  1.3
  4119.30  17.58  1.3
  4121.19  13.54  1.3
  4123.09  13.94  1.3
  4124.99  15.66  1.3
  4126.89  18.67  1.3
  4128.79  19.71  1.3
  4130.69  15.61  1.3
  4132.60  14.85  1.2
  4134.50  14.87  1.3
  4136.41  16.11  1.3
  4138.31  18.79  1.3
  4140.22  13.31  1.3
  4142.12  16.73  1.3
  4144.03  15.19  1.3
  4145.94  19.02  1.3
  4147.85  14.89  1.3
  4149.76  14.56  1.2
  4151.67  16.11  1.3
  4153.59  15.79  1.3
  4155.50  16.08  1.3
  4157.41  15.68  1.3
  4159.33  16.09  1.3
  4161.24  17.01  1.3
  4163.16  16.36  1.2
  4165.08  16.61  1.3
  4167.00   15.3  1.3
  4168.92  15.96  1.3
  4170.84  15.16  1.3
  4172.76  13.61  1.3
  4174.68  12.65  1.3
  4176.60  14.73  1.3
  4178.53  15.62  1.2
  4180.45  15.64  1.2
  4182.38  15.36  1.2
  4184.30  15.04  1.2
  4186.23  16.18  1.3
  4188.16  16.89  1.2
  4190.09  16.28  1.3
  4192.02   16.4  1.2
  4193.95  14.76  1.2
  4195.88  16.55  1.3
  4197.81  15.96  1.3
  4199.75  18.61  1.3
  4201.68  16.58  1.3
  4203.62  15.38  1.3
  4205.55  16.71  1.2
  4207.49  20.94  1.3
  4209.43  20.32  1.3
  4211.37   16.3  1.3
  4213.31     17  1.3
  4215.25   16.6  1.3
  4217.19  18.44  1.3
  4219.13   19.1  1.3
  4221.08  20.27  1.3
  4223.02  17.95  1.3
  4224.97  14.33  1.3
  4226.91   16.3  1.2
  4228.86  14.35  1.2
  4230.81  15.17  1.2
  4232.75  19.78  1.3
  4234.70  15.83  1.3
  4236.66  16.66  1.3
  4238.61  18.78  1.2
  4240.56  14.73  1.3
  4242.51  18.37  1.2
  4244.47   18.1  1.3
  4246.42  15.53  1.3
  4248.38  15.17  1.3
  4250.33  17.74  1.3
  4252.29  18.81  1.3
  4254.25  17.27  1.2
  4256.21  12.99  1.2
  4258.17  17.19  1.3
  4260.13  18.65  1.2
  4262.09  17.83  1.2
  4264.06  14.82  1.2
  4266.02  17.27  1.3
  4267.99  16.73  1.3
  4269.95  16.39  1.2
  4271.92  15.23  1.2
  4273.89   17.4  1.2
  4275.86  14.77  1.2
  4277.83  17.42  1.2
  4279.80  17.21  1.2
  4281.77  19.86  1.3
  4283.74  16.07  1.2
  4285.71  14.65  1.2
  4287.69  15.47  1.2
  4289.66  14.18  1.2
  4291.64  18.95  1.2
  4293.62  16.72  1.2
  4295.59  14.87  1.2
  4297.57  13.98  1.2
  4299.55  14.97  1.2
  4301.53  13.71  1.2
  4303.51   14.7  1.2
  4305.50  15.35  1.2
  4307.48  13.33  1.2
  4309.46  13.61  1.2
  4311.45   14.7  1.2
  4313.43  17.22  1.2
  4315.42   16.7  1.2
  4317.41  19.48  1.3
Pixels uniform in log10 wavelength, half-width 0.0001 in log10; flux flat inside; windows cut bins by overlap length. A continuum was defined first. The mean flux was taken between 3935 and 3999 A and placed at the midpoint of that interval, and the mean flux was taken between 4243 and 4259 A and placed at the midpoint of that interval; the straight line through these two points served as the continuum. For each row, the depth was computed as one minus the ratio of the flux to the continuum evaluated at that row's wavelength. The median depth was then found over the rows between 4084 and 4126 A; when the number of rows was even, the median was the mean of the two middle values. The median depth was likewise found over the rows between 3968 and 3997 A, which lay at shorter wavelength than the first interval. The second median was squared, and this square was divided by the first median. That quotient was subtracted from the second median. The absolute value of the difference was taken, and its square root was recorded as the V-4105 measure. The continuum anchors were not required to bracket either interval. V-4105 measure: 0.18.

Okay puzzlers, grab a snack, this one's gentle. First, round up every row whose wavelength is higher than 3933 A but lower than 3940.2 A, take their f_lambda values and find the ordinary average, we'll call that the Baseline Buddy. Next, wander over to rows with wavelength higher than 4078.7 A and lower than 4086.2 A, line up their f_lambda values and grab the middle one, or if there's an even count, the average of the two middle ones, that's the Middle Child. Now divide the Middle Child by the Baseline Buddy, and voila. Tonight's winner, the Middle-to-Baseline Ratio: 1.98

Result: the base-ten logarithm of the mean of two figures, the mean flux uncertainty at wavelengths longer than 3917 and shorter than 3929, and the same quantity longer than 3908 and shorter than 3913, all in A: 0.144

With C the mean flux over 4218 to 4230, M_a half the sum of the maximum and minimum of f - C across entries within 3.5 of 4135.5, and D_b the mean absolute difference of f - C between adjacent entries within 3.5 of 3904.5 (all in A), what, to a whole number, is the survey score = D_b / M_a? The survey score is -13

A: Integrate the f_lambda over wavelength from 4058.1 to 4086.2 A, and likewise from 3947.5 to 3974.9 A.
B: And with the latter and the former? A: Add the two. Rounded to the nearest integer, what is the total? 765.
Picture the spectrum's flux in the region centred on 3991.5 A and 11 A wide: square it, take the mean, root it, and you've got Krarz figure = 16.1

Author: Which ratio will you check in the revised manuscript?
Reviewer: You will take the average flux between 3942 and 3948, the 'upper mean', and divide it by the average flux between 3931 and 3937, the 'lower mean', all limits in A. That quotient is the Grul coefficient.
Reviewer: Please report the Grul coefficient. 1.7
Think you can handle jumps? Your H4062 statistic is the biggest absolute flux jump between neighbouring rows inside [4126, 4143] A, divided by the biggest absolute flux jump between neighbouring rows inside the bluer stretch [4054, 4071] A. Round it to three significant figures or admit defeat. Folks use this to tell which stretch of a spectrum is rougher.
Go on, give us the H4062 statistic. 1.68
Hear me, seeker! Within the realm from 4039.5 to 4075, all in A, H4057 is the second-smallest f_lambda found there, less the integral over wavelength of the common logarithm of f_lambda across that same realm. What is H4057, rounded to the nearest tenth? -28.4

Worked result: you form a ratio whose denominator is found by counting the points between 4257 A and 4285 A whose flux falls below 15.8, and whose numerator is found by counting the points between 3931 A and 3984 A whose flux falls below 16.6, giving 10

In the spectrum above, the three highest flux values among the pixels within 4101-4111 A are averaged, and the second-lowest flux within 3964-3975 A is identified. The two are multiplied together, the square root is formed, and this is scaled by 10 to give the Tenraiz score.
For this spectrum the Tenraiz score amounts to 114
